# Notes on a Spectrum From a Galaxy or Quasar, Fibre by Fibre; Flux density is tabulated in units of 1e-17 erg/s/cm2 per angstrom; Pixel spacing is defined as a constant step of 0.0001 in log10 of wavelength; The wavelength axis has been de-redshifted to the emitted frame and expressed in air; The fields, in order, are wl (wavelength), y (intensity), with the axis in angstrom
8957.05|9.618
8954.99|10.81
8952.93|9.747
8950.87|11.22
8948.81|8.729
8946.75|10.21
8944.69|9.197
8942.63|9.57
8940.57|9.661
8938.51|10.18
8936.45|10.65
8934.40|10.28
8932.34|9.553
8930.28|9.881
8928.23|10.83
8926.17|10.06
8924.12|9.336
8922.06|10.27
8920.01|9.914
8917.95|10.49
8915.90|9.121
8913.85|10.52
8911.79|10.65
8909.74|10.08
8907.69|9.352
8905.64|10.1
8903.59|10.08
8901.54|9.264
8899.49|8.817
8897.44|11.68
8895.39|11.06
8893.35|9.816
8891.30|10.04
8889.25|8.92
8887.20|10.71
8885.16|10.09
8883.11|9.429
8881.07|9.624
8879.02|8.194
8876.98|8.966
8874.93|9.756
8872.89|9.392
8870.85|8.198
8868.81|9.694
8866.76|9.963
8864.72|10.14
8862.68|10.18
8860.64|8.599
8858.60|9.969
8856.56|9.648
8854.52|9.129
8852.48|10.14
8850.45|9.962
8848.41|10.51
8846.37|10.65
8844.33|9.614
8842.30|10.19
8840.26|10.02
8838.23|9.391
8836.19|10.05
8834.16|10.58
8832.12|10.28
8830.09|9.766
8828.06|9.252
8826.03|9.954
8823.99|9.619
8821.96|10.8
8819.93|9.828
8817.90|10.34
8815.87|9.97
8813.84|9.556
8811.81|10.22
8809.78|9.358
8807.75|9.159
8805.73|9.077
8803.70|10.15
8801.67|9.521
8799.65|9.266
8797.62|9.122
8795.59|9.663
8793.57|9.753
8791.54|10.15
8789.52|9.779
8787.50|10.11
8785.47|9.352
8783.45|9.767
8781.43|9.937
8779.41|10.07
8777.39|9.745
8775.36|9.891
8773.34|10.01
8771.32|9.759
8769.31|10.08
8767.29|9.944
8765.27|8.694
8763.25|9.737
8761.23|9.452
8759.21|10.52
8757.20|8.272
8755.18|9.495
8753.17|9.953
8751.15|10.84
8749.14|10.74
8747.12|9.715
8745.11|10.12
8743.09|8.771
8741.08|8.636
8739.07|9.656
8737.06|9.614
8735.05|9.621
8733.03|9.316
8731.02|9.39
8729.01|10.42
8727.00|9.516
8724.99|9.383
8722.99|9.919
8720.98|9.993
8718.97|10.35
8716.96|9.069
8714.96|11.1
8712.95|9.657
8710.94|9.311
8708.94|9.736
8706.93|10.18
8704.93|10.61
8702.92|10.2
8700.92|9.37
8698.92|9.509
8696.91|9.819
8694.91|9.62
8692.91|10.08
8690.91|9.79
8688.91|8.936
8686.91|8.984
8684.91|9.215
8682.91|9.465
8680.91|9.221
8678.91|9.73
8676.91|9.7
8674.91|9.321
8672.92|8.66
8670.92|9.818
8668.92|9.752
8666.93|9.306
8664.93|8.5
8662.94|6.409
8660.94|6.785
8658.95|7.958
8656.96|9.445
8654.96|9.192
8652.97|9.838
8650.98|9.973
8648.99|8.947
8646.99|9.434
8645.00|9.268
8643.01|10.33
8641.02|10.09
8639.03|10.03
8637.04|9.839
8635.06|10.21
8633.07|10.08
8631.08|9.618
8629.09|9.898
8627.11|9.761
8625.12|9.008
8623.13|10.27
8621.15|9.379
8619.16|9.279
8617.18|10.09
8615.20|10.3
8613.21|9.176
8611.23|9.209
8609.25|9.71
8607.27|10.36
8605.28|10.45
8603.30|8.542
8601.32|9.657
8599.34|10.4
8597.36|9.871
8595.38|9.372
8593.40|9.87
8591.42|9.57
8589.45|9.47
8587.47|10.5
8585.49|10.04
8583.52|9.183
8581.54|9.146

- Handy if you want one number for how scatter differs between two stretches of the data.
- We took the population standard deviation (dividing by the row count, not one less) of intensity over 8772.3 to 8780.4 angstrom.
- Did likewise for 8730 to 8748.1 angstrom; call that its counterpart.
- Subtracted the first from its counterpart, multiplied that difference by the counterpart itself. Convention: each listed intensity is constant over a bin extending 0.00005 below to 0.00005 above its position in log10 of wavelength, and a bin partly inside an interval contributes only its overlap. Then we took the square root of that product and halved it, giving 0.187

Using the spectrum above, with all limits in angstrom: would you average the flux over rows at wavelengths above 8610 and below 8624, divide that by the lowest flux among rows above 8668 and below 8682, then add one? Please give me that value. 2.12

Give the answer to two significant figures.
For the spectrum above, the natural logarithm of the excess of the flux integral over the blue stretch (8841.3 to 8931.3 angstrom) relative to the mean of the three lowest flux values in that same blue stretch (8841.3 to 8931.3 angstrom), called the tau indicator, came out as 6.8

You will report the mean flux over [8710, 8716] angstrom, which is 10.0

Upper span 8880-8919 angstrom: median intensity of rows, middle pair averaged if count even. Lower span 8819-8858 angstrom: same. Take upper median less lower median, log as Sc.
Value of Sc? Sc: 0.1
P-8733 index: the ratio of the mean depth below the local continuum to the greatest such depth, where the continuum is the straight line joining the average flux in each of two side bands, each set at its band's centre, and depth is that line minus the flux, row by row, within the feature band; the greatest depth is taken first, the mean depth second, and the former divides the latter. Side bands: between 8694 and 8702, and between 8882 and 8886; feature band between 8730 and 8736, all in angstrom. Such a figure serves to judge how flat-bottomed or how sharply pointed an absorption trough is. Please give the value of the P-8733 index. 0.6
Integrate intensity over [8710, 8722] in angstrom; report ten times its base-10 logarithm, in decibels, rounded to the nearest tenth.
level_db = 20.8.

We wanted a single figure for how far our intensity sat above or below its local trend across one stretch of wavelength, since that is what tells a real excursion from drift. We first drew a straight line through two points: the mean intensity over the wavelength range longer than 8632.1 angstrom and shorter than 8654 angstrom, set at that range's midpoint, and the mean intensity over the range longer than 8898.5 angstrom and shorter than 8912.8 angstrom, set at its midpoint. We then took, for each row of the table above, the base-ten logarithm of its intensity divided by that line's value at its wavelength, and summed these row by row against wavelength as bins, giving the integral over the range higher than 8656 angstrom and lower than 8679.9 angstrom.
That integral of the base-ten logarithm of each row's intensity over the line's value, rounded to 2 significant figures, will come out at -1.3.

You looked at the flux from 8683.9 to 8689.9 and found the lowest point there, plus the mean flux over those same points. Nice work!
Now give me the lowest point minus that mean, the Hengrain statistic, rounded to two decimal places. -0.11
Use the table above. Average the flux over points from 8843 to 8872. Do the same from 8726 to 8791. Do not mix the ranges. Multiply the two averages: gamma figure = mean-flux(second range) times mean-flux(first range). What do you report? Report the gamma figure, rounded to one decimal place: 94.7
